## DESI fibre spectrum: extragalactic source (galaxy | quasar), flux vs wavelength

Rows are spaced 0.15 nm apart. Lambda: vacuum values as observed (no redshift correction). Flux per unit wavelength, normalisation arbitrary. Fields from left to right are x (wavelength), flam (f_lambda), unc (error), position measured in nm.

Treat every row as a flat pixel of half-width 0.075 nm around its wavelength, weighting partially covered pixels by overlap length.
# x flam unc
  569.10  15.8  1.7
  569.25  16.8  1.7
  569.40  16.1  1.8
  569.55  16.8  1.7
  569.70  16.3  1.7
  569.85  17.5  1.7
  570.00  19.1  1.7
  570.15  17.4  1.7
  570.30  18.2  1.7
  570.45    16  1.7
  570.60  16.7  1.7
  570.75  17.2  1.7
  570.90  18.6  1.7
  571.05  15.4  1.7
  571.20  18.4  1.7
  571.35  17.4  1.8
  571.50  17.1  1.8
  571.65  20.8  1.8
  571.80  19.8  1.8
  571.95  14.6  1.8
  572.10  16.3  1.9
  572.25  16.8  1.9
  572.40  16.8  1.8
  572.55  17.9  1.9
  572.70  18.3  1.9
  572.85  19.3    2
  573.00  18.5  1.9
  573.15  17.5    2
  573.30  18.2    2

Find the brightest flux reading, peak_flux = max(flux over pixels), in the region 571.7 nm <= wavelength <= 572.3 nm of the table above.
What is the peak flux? 19.8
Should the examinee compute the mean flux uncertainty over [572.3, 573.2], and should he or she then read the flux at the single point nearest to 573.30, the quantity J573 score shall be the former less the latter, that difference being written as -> -16.3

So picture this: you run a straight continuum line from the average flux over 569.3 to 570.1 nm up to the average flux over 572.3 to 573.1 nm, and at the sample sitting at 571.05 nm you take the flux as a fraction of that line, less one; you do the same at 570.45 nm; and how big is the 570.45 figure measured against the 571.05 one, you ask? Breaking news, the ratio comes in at 0.65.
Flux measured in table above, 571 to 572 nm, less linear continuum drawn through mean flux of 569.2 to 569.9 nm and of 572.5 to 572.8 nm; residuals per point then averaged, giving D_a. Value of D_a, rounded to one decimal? 0.1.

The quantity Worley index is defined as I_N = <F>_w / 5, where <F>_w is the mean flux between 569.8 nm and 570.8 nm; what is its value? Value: 3.49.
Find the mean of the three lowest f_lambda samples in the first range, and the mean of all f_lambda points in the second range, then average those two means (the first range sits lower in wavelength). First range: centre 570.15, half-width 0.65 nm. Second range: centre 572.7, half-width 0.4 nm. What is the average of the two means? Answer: 17.2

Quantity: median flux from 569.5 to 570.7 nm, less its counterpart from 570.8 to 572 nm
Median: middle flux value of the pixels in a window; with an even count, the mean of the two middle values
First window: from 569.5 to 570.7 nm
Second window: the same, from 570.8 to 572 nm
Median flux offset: -0.8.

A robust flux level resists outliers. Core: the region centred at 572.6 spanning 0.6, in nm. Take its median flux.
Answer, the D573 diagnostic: 18.1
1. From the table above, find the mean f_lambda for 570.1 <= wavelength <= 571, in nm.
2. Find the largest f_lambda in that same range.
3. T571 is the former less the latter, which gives -1.3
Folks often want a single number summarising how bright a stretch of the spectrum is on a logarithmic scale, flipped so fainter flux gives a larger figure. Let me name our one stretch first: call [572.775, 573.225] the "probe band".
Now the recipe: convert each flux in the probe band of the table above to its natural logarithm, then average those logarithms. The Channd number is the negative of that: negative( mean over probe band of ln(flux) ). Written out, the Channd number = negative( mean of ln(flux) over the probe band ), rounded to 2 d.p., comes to -2.91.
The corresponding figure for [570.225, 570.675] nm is -2.83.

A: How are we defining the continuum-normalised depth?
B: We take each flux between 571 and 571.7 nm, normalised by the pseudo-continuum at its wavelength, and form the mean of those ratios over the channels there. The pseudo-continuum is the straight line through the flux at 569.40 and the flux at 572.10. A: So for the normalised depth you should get 1.10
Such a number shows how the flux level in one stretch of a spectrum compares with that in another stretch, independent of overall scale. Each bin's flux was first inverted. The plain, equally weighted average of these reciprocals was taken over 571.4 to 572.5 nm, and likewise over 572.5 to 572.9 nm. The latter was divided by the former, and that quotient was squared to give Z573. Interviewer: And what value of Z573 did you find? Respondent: 0.87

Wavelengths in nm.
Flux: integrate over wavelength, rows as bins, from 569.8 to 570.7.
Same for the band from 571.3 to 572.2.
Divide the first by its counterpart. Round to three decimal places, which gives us 0.990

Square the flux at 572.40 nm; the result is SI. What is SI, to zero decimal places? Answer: 282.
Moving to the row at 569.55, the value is 282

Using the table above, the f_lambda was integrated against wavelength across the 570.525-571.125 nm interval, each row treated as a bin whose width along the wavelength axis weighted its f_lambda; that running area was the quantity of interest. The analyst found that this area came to 10.2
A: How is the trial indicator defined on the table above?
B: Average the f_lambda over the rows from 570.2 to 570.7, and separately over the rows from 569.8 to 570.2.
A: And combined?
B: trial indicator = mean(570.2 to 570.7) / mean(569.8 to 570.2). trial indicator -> 0.94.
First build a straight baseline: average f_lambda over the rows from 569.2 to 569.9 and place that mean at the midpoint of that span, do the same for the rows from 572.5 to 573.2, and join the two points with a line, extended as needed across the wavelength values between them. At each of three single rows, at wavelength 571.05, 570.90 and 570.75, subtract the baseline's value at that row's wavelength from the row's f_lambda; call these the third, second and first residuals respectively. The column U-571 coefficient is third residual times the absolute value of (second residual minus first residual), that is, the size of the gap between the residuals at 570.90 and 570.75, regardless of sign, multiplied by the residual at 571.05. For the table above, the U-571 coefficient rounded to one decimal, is -2.7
